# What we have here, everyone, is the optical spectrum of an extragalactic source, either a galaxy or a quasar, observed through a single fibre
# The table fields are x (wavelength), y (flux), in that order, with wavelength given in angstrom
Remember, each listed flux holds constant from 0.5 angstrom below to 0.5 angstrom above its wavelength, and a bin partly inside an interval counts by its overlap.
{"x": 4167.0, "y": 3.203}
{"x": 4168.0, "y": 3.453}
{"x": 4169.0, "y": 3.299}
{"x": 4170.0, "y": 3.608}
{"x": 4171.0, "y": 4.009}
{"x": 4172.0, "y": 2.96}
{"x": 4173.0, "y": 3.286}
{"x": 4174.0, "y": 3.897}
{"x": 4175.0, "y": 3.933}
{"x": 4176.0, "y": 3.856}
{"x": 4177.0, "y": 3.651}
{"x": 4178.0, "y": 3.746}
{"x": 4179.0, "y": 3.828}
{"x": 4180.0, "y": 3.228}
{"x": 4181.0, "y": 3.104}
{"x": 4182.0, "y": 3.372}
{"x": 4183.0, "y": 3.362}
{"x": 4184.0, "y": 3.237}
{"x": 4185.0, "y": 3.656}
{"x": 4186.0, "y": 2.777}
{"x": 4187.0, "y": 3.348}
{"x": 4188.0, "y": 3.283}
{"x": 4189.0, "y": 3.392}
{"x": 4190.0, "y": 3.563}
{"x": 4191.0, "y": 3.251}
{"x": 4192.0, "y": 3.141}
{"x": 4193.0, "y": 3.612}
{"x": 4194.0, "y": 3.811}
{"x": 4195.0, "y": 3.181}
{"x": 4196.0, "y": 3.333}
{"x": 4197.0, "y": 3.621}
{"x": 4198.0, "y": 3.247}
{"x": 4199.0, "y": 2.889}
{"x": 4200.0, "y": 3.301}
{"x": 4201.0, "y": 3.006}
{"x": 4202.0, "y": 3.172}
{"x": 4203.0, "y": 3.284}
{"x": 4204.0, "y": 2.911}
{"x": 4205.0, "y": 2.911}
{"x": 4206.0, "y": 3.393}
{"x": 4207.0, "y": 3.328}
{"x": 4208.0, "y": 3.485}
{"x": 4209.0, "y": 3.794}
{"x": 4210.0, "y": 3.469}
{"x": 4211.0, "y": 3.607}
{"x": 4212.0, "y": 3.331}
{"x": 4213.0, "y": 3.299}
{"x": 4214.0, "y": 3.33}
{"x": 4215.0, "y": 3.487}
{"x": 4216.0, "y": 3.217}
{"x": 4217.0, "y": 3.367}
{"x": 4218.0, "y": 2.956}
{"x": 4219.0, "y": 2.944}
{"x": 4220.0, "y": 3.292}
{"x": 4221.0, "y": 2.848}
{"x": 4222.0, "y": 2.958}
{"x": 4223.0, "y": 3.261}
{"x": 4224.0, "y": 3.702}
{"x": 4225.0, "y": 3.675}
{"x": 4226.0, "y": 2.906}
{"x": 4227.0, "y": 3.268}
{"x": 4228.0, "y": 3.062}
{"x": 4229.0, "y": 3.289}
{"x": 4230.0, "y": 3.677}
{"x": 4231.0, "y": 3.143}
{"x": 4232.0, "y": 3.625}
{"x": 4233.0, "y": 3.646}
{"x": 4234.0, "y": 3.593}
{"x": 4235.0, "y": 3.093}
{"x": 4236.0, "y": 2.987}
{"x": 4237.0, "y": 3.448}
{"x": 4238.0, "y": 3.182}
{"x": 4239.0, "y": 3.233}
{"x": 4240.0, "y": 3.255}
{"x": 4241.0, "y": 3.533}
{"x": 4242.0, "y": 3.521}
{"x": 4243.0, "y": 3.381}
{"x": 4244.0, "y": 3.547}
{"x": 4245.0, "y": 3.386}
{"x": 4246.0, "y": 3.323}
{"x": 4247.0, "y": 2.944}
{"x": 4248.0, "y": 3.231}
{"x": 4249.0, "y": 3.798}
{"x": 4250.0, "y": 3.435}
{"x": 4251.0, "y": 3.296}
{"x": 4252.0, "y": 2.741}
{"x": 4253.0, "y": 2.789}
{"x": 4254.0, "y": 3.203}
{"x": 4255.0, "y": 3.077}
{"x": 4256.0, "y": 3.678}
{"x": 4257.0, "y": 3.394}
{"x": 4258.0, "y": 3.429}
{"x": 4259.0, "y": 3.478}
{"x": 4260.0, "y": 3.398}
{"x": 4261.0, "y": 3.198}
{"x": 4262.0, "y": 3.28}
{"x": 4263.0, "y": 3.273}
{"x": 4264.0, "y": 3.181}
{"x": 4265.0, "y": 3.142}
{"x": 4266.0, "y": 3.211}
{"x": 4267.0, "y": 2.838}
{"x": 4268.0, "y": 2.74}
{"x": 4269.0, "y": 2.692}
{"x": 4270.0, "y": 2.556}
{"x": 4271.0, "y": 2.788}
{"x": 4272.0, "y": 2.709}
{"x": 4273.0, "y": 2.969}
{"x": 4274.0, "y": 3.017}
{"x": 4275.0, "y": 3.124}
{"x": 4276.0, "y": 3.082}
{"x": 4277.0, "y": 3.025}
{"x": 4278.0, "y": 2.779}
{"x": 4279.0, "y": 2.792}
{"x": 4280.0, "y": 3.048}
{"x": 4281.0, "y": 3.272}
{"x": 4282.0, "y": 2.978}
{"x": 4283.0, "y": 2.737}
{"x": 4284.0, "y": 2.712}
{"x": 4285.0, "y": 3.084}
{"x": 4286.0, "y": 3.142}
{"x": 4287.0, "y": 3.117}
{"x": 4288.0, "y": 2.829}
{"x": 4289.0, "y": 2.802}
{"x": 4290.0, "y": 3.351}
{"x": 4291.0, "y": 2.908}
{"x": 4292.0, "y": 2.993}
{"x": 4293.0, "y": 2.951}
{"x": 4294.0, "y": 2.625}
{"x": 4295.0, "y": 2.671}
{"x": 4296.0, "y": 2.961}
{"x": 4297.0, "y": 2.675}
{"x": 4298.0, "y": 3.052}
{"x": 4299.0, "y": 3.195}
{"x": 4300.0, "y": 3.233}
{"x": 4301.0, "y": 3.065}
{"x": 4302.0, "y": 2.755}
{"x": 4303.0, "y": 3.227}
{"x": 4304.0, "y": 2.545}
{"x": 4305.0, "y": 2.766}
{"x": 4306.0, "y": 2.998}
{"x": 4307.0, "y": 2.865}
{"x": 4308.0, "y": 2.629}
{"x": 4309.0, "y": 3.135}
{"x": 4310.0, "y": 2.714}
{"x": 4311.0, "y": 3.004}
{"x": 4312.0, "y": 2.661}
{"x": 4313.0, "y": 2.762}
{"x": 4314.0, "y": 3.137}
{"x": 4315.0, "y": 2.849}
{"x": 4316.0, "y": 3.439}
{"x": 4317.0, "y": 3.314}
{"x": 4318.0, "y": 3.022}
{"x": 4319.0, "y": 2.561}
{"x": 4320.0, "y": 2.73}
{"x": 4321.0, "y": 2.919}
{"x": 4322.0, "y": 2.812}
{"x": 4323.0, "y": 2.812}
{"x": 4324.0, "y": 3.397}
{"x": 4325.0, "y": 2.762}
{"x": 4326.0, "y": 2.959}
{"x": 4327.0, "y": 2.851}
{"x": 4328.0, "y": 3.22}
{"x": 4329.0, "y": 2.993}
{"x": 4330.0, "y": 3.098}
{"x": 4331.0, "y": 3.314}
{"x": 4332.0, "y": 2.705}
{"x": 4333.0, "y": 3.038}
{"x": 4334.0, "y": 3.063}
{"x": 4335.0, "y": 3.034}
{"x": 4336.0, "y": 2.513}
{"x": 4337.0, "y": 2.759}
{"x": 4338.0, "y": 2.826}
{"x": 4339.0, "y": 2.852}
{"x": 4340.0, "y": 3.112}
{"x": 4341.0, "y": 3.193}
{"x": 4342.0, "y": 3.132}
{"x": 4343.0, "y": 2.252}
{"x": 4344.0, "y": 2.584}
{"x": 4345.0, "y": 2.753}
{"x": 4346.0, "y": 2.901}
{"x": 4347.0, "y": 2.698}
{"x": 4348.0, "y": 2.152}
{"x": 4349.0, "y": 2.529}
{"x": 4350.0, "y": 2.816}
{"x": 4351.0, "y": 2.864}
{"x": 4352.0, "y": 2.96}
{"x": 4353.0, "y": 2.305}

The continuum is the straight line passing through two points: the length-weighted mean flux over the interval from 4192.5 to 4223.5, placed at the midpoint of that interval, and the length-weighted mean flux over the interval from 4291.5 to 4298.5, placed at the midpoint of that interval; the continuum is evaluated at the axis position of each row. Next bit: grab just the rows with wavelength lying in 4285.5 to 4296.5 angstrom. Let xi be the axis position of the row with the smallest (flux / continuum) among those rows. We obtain 4294.0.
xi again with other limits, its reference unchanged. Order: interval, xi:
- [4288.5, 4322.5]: 4304.0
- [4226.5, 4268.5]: 4252.0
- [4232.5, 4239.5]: 4236.0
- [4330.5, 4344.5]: 4343.0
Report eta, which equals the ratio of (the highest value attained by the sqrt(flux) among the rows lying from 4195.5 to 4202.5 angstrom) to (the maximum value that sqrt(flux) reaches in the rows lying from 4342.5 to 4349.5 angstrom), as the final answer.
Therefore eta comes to 1.12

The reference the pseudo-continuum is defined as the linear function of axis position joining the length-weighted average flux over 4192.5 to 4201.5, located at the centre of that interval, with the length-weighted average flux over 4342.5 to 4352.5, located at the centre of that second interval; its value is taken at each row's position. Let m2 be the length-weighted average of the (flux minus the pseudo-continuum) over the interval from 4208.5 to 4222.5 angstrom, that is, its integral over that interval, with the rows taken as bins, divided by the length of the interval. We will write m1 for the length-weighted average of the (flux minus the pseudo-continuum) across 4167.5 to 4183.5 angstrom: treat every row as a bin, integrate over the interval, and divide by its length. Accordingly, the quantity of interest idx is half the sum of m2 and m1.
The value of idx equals 0.07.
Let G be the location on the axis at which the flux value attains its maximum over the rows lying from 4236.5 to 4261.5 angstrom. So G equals 4249.0 angstrom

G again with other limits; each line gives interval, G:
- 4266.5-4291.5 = 4290.0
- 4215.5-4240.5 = 4224.0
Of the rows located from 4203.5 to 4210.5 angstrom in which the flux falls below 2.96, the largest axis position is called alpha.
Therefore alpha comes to 4205.0 angstrom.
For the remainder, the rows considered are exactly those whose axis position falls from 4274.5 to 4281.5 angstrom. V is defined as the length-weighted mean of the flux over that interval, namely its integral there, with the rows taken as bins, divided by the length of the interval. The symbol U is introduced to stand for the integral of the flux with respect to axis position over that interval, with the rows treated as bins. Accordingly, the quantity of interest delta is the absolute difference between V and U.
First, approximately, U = 21.1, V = 3.02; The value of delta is 18.1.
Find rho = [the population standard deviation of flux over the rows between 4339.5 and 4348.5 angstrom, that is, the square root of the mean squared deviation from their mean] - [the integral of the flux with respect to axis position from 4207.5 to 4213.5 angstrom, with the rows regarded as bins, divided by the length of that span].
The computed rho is -3.1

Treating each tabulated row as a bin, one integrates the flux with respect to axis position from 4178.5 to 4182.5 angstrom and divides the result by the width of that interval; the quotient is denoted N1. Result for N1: 3.38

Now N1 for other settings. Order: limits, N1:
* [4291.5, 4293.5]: 2.97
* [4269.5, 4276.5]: 2.89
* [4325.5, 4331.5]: 3.07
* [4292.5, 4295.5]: 2.75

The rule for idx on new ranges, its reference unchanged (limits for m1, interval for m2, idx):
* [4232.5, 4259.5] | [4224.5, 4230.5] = 0.16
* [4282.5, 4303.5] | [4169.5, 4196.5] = 0.06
